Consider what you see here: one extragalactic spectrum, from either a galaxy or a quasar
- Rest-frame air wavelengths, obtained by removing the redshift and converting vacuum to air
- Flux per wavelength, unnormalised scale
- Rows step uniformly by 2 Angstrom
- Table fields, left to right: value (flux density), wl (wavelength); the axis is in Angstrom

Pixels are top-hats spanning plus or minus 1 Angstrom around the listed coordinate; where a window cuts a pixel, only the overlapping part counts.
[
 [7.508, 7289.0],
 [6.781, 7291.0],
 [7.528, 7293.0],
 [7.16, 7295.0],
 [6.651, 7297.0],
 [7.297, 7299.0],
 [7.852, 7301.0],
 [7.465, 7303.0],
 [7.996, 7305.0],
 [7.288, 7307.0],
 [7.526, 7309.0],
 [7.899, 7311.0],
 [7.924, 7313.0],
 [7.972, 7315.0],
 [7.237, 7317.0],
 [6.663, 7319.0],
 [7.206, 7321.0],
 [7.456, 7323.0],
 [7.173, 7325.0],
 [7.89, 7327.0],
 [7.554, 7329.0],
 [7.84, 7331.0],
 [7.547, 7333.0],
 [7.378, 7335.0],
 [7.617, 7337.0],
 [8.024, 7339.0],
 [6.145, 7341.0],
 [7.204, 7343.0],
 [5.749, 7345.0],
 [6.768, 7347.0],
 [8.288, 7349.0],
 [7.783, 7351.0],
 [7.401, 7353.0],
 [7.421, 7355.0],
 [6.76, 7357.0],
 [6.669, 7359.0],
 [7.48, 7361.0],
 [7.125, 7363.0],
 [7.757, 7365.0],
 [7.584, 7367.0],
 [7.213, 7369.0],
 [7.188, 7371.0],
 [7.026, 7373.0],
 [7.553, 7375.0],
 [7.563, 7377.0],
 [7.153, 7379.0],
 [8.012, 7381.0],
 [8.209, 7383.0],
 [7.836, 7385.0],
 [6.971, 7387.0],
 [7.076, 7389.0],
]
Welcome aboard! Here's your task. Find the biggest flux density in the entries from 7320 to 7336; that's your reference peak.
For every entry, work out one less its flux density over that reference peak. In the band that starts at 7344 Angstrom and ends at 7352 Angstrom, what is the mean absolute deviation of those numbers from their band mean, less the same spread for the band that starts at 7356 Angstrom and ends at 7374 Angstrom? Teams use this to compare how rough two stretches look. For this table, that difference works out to 0.08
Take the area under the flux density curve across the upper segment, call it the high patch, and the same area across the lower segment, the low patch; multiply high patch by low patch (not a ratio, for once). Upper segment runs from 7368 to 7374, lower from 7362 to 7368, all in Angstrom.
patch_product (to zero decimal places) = 1926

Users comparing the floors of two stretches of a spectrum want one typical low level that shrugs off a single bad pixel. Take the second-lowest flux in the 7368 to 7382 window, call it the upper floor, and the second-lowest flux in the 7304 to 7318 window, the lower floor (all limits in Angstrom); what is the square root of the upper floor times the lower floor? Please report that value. 7.22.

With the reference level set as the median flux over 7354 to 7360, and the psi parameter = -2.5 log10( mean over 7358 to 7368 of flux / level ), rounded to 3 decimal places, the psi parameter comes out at -0.087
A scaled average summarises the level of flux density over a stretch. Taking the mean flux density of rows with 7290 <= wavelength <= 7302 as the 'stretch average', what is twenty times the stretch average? 144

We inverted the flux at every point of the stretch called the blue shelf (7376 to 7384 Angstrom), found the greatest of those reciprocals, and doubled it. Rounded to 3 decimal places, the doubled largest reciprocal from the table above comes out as 0.280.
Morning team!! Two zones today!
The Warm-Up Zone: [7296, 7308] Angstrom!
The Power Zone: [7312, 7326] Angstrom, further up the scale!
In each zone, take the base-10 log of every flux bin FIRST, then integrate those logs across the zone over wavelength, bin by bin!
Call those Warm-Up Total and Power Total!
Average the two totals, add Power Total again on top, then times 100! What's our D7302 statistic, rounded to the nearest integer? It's 2343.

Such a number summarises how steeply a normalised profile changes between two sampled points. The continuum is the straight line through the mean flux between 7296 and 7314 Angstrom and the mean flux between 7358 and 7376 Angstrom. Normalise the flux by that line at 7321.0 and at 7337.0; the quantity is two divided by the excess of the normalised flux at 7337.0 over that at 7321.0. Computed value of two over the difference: 31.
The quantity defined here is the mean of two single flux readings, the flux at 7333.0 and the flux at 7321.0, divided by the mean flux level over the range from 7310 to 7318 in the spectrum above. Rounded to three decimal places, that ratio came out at 0.951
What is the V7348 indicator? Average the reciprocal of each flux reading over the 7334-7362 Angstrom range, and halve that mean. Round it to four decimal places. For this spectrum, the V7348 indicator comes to 0.0702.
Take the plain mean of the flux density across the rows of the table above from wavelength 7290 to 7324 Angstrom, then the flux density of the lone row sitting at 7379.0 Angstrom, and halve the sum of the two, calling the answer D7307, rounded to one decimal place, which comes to 7.3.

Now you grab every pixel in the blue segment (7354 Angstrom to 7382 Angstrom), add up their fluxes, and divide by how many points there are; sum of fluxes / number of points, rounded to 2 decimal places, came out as 7.32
